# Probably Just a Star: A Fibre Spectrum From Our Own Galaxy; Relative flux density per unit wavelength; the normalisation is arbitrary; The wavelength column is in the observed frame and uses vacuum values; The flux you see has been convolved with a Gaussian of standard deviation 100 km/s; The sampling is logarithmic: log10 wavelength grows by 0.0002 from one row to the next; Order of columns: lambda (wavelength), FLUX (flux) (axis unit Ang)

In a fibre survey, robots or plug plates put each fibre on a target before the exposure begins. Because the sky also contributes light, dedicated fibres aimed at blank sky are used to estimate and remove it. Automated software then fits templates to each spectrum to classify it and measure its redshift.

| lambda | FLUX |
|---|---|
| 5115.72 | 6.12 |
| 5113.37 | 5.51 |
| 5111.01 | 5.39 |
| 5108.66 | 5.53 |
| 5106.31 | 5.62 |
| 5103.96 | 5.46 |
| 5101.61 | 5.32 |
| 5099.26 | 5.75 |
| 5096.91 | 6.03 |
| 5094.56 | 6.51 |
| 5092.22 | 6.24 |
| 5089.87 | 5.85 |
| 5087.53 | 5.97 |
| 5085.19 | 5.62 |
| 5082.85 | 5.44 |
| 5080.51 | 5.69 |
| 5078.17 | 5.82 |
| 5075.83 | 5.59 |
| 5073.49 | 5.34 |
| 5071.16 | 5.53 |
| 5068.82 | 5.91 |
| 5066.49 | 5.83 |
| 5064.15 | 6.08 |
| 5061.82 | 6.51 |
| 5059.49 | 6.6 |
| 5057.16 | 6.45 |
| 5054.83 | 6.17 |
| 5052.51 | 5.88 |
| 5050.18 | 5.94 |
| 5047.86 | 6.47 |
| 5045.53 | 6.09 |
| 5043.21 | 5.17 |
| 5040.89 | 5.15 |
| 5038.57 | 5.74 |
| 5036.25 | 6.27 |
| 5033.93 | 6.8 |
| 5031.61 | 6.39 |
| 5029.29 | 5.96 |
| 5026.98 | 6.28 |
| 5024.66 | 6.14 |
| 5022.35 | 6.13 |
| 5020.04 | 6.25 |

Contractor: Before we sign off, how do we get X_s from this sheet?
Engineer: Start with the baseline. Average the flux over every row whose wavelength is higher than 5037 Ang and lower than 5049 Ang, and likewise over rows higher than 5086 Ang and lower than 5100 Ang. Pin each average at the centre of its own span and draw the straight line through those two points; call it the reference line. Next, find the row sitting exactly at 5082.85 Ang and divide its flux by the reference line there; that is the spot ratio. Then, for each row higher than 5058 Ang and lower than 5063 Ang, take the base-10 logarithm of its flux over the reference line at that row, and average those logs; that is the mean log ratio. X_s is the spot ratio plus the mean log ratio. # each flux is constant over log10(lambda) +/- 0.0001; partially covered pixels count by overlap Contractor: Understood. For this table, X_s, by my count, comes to 0.96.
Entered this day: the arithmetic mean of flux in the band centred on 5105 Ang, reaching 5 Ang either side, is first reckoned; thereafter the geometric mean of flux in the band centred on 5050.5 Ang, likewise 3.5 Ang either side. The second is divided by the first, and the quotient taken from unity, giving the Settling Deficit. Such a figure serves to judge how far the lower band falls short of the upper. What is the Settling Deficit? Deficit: -0.11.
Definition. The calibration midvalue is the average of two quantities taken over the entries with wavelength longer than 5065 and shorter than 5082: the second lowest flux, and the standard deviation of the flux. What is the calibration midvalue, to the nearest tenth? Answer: 2.9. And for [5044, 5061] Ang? 3.1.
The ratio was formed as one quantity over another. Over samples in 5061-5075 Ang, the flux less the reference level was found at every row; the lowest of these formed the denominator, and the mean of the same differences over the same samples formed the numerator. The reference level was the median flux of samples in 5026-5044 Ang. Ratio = 0.3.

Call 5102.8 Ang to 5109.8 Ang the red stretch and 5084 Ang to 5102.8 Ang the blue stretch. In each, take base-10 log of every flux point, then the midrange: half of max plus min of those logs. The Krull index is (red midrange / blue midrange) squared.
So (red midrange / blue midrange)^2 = 0.93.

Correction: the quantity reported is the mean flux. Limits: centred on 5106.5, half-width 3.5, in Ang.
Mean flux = 5.54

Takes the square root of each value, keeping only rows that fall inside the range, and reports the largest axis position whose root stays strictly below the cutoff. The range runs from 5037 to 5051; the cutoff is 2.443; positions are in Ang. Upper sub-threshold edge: 5050.18 Ang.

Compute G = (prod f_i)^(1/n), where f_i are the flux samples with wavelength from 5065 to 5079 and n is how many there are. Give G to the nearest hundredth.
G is 5.67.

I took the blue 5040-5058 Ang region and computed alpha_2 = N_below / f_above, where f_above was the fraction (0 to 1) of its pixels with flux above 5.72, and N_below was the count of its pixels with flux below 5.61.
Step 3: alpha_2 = 2.7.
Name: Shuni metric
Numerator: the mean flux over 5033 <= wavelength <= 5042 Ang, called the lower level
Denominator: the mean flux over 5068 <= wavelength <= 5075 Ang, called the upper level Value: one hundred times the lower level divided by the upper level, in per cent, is 107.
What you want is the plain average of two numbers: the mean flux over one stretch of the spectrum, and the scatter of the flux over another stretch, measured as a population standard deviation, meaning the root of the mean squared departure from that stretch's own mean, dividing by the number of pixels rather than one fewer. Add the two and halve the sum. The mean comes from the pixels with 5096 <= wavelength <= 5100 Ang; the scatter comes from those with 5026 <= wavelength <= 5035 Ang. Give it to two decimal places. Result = 3.10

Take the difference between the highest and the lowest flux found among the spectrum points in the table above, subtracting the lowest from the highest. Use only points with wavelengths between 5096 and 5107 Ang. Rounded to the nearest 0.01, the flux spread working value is 0.71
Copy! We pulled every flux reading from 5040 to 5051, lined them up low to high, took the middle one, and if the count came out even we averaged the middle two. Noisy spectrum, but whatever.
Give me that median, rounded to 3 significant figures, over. 5.94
